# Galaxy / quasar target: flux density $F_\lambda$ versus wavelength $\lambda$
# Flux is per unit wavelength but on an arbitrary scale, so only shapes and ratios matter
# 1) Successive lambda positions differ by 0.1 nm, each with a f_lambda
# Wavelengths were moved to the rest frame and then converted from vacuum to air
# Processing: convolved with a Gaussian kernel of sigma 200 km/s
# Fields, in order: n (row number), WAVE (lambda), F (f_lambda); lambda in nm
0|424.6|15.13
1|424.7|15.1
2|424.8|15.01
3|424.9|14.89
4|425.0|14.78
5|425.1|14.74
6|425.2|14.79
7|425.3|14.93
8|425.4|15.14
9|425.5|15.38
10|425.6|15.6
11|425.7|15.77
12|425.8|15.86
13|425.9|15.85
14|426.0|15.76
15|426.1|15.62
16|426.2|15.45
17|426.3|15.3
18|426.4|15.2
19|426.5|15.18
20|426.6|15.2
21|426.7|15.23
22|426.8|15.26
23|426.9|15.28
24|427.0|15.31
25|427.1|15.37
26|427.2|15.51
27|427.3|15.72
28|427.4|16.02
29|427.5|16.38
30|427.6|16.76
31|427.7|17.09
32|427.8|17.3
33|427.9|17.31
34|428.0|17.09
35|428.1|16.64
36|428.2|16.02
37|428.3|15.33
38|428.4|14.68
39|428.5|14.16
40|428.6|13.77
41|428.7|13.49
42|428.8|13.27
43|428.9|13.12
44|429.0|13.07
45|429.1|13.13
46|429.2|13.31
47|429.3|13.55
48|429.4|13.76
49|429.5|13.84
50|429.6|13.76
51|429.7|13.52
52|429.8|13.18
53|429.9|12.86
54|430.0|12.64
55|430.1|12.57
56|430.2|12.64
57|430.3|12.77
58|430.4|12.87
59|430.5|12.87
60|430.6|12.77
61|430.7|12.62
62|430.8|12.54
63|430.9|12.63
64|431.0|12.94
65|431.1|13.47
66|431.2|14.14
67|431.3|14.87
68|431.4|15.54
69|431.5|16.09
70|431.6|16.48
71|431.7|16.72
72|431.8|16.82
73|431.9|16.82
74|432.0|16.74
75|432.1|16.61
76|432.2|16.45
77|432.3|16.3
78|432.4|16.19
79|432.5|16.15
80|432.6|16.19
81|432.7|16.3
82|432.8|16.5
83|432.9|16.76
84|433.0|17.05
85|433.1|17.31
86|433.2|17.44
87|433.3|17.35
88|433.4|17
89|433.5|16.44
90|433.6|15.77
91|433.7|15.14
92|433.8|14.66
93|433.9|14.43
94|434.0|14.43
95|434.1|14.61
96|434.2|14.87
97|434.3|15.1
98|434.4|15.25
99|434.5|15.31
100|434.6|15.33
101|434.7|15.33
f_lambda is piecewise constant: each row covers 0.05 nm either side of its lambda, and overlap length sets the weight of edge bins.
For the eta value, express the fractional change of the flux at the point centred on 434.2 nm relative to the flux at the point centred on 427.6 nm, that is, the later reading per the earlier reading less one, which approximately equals -0.11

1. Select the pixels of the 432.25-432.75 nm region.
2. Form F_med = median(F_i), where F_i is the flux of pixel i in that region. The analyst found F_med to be 16.2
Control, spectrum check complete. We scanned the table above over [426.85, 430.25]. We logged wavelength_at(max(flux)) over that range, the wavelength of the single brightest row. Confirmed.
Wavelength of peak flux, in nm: 427.9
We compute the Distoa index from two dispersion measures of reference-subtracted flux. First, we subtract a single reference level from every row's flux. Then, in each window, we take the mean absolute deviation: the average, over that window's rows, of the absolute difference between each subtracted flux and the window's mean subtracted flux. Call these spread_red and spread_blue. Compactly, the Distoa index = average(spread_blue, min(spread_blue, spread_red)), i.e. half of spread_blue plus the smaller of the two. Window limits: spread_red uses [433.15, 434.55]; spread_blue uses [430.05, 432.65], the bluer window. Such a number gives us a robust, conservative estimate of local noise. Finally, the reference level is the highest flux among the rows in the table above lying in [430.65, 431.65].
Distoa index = 1.28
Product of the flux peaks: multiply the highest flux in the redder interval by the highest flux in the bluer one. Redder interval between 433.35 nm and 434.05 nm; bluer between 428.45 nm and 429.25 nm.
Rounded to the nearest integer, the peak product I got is 241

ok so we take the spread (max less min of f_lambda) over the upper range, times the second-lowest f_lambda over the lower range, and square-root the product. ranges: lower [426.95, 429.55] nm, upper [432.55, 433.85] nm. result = 6.0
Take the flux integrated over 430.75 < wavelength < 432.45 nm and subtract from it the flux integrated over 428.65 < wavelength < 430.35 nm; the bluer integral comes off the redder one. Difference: 4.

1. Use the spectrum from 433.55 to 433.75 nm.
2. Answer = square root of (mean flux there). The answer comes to 3.9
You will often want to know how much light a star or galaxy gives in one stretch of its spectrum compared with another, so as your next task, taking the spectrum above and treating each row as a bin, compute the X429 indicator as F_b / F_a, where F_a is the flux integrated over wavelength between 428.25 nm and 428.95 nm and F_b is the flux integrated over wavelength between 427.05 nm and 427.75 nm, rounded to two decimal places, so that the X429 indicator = 1.15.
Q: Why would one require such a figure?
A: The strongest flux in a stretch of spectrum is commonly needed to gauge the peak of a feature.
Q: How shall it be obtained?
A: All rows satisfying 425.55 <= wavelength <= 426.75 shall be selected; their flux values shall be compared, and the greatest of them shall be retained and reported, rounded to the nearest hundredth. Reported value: 15.86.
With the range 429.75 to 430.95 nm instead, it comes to 13.18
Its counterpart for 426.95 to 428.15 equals 17.31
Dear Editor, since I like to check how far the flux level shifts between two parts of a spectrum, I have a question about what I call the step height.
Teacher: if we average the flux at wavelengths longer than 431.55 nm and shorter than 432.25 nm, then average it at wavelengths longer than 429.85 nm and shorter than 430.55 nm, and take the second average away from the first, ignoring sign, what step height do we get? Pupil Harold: 3.9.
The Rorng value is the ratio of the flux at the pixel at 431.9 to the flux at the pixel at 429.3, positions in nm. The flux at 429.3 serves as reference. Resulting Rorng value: 1.24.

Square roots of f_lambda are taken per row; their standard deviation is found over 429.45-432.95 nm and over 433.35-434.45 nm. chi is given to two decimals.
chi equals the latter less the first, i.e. -0.12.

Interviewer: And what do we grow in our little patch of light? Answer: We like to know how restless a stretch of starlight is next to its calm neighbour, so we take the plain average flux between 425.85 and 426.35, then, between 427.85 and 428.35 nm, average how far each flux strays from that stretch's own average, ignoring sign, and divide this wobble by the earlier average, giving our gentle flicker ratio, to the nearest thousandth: 0.041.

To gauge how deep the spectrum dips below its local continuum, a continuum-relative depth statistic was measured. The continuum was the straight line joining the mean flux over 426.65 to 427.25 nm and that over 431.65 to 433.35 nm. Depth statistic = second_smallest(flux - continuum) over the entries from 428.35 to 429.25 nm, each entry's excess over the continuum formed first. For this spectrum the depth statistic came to -2.7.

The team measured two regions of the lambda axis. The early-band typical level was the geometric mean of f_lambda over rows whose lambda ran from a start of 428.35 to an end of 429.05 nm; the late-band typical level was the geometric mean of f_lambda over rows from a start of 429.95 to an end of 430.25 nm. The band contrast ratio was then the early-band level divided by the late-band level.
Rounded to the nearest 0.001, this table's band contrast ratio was 1.081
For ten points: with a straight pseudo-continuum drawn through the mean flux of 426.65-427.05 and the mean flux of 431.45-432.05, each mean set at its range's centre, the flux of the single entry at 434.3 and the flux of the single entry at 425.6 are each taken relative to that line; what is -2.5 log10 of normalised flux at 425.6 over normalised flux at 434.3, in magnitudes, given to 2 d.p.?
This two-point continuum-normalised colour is -0.20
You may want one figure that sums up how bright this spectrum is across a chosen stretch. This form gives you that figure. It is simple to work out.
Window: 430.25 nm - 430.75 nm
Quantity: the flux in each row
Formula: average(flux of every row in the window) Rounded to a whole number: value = 13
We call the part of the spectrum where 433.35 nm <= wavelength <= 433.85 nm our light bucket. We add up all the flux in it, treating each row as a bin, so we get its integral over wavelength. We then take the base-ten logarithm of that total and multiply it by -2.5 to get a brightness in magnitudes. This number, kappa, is -2.24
